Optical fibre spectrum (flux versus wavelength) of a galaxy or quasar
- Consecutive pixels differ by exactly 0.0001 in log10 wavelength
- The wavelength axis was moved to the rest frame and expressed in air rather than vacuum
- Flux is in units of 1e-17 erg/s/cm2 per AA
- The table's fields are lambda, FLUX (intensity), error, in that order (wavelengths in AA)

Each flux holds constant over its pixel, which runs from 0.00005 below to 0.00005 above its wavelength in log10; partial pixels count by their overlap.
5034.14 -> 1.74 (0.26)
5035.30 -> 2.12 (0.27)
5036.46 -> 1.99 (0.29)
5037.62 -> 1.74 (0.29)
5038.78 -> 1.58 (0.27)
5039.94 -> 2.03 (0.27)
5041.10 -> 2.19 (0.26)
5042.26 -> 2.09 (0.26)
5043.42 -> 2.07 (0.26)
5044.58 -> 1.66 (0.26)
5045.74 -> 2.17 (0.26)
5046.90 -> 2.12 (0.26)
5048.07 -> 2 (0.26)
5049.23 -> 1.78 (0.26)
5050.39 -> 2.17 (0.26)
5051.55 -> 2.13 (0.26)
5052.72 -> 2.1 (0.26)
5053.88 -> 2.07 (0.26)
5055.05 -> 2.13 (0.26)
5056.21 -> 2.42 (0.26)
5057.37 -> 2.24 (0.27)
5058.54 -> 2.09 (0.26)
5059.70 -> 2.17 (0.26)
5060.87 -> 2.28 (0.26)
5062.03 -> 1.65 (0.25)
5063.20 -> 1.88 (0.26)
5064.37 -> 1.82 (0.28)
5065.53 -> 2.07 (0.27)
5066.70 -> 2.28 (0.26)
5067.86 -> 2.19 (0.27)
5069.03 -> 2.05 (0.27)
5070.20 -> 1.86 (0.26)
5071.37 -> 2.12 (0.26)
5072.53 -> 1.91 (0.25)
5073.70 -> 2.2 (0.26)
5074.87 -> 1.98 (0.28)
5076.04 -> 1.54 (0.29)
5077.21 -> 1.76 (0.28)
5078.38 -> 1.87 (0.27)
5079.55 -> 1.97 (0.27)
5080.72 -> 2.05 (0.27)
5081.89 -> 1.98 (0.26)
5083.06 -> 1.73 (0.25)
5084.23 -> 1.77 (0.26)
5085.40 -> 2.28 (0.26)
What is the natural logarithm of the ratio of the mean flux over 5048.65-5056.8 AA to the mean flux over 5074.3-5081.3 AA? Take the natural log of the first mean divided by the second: 0.13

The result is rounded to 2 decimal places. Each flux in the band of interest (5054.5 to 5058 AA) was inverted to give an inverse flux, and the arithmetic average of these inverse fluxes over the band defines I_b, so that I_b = 0.44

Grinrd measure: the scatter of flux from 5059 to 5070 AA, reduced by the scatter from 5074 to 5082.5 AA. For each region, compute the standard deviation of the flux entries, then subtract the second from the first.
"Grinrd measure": 0.04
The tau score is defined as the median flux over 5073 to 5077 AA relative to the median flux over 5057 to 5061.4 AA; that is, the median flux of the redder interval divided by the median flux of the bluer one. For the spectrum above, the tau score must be 0.90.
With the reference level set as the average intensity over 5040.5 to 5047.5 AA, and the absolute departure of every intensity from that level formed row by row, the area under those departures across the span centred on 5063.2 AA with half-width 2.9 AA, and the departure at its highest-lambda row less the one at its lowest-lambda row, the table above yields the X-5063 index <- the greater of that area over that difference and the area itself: 1.2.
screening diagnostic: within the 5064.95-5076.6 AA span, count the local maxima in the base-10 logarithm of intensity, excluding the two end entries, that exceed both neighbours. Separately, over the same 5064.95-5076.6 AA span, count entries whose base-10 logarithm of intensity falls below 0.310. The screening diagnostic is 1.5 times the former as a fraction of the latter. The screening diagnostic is 1.1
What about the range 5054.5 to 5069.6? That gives 2.0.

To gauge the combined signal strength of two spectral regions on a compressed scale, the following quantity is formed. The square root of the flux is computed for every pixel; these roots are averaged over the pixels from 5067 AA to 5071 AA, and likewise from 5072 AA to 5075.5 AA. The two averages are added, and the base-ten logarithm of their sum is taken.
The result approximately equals 0.455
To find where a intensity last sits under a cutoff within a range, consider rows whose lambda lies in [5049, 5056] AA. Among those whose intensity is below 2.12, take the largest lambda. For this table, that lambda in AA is 5053.88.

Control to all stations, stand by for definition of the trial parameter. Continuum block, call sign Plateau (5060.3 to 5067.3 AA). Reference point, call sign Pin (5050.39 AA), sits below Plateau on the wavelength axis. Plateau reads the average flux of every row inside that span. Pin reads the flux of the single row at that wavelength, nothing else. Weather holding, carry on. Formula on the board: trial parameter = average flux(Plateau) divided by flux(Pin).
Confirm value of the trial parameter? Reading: 0.92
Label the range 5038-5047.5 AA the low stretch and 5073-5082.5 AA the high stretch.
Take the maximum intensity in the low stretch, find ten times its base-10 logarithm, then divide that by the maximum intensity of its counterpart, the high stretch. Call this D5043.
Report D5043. 1.55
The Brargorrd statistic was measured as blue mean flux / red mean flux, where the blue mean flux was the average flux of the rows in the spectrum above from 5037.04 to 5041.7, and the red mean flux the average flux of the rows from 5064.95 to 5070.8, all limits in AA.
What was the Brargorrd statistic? 0.90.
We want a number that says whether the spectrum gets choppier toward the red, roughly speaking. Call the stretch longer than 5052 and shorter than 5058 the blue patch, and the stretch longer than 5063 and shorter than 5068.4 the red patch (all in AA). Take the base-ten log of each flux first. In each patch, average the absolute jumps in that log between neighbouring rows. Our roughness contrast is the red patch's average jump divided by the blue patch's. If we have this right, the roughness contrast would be 1.2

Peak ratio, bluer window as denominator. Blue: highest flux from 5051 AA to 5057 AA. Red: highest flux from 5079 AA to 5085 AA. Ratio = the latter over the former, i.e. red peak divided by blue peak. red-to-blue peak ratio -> 0.85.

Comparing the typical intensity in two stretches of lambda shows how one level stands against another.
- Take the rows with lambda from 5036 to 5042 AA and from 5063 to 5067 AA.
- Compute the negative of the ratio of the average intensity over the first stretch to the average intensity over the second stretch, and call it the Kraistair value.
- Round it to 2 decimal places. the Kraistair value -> -0.95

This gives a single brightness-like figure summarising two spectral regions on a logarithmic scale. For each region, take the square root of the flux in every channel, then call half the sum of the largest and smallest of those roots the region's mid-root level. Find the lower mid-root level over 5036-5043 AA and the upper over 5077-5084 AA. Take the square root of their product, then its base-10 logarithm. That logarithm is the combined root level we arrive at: 0.137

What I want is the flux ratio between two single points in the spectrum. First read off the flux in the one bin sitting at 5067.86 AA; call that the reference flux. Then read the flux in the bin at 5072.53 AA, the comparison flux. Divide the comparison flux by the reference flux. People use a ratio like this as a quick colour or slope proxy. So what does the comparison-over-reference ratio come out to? 0.9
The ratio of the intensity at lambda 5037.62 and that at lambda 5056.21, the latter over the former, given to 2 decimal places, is 1.39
